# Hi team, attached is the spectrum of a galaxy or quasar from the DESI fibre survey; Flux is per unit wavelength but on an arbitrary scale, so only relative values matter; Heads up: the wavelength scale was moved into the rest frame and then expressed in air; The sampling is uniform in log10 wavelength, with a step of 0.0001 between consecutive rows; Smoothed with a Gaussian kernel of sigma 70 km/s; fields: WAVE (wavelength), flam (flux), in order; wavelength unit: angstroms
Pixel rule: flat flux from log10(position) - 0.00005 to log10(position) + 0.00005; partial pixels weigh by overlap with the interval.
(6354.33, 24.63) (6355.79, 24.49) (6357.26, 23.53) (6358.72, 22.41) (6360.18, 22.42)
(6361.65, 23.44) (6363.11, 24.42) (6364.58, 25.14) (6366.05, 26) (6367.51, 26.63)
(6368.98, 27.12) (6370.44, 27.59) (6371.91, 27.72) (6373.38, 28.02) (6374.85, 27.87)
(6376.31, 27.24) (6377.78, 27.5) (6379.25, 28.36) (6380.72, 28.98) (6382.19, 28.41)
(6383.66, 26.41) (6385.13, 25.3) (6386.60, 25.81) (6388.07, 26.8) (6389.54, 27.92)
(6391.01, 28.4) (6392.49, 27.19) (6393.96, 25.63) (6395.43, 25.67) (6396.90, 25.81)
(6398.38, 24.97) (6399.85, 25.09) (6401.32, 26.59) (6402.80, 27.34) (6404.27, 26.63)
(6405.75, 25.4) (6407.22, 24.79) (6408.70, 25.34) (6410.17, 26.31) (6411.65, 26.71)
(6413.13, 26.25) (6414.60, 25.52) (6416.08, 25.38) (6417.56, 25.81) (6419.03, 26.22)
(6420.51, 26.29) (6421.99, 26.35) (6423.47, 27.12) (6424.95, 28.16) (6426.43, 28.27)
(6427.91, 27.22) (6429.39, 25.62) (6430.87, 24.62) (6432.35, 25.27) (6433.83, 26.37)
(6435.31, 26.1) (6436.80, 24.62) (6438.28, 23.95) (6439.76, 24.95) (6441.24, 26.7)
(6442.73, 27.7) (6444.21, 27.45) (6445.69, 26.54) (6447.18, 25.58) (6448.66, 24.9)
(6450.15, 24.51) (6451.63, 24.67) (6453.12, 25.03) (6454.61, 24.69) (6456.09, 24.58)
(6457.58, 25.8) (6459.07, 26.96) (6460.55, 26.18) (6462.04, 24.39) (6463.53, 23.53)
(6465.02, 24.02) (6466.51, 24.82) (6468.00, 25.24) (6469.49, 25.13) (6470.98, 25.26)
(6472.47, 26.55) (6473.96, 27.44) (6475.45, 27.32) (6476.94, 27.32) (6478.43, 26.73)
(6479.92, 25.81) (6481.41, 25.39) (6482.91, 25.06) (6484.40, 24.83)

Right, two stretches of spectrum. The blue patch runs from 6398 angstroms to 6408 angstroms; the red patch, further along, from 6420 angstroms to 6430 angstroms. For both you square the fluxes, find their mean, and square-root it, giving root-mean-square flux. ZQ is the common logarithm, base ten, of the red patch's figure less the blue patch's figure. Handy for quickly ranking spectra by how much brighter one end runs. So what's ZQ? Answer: 0.1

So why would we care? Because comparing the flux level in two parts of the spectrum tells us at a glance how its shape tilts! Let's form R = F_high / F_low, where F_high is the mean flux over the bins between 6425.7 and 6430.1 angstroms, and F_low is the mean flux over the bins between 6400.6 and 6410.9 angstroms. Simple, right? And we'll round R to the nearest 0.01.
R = 1.04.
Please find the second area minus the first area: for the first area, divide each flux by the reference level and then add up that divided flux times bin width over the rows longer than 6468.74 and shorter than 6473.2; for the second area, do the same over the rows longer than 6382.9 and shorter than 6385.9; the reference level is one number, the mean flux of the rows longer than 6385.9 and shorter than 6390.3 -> -1.4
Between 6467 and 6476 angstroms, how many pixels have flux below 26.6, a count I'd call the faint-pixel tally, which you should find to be 4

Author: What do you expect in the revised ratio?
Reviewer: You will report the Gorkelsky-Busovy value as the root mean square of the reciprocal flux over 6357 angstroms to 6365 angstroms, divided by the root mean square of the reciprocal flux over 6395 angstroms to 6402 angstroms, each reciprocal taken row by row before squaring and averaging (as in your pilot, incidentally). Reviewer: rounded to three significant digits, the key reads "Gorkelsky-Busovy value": 1.09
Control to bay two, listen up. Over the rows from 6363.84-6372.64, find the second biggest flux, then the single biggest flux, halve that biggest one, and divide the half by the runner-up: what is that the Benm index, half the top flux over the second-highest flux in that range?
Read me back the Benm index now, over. 0.502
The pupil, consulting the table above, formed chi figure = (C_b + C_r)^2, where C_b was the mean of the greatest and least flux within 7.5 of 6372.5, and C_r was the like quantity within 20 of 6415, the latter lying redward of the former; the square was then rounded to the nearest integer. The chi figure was 2876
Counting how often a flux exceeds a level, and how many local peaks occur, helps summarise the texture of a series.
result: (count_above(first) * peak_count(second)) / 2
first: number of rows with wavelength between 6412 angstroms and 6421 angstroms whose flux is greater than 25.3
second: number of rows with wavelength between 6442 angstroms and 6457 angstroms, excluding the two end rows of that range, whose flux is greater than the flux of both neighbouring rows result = 3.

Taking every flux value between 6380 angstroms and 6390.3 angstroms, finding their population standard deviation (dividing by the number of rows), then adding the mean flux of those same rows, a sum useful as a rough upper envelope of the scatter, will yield 28.4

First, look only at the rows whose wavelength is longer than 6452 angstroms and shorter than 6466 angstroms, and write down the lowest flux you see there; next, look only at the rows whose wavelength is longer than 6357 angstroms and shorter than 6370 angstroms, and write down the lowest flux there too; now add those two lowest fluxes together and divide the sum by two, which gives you 23.0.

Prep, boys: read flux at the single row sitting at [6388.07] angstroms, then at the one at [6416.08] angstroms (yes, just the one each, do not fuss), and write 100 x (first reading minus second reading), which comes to 142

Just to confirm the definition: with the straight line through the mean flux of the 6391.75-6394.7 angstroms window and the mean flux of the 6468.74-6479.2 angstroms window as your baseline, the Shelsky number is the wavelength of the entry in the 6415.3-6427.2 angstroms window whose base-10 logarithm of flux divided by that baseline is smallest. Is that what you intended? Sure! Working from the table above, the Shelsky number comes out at 6416.08 angstroms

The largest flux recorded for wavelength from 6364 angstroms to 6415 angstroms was 28.98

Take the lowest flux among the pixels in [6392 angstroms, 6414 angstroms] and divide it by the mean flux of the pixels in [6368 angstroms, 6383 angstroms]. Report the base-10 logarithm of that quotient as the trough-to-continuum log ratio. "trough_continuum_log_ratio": -0.051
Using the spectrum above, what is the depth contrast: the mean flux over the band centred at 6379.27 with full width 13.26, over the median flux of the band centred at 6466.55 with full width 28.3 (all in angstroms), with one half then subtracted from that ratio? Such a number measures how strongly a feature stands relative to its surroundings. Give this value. 0.591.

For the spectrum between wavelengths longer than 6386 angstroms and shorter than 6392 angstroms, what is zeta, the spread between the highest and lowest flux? 2.6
